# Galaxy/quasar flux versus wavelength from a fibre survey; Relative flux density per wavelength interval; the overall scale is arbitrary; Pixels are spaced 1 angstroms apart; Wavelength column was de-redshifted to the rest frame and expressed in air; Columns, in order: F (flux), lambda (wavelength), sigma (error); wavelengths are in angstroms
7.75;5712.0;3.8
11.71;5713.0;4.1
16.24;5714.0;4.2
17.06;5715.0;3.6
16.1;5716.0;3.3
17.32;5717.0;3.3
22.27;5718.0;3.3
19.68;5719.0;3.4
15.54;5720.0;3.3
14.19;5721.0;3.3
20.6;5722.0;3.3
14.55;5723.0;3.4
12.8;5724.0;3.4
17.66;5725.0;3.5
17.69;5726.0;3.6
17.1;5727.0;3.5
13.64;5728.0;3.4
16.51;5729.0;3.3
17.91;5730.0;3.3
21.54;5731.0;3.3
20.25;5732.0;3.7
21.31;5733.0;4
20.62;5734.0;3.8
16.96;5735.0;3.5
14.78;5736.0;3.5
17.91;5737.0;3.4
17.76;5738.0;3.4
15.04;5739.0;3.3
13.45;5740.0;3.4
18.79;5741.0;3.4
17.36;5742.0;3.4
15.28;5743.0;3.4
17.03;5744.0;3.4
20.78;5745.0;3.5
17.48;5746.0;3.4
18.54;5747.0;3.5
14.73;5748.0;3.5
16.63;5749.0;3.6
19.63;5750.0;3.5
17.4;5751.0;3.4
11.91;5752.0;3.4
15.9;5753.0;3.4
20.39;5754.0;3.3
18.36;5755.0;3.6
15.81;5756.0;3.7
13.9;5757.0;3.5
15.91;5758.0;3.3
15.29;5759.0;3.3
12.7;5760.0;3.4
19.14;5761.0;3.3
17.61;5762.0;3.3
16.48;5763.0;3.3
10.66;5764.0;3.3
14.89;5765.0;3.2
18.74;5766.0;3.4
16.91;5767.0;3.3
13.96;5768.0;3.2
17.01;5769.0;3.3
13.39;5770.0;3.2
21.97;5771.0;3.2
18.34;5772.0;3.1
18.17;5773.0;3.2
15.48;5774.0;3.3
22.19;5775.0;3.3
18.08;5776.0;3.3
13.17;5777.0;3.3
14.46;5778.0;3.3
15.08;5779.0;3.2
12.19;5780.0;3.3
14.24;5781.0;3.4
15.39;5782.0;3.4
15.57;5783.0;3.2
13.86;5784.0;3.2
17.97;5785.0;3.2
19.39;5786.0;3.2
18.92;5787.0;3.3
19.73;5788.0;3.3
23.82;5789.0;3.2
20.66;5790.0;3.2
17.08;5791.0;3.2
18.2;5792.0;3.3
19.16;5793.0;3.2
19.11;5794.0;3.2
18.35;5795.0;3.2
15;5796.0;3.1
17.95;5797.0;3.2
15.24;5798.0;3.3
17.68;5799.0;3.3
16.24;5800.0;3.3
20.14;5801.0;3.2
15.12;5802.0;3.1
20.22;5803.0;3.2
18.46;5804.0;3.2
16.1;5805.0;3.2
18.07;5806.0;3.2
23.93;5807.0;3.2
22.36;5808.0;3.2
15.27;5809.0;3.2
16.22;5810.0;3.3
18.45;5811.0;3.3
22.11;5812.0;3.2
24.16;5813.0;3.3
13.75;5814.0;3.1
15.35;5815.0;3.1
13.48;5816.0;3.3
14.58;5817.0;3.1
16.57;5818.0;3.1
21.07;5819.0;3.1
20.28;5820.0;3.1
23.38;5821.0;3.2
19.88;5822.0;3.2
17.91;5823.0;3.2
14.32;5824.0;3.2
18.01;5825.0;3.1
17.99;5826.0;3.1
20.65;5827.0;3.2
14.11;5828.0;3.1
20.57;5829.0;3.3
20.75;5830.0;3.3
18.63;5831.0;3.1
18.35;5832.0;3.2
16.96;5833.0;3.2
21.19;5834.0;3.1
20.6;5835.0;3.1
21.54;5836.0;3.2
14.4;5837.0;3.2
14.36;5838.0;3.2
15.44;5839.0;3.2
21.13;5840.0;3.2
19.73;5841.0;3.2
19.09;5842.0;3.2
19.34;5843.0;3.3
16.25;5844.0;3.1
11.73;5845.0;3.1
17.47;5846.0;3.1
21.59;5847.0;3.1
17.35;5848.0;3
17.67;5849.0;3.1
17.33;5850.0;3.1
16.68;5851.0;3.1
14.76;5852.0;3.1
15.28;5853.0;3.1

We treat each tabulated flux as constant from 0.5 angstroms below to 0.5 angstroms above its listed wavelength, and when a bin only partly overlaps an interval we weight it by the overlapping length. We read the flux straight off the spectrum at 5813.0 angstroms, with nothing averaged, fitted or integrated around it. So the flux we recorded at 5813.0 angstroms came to 24.16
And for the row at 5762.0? 17.61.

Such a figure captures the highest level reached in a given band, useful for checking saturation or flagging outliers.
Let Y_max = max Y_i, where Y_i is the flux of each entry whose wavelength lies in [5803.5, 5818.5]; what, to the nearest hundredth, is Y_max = 24.16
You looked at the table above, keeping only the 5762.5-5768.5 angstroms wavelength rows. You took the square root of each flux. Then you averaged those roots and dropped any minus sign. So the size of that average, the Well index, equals 3.89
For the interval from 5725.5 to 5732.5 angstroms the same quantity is 4.21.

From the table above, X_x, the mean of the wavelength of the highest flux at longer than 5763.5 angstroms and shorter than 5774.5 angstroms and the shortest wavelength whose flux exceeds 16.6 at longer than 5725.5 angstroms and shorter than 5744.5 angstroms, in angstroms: 5748.5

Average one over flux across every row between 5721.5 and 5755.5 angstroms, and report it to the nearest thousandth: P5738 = 0.059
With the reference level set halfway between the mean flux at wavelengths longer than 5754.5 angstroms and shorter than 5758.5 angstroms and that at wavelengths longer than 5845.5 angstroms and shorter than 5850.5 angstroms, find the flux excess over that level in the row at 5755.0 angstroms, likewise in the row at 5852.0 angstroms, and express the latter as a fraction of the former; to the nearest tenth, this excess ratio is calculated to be -1.9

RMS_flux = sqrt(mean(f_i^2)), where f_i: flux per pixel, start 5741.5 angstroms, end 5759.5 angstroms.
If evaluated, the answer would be 16.94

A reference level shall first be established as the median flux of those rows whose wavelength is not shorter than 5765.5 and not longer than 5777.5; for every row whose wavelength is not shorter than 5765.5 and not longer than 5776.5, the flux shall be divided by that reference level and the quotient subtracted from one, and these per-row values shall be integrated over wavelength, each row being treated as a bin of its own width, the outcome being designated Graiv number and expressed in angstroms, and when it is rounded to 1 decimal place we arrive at -0.1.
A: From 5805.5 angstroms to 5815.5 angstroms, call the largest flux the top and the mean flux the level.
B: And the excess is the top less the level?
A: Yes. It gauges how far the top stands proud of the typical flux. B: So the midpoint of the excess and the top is 14.7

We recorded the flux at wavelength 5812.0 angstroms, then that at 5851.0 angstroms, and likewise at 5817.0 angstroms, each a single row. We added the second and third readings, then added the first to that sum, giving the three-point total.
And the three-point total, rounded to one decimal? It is 53.4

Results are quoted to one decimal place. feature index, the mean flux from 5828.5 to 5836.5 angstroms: 19.8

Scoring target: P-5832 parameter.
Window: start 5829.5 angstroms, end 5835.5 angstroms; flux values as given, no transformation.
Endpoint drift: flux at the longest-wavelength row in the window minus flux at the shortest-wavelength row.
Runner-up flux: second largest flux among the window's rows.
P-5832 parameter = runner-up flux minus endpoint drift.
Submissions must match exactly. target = 20.9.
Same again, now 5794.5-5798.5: 21.1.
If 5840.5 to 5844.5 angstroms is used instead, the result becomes 22.8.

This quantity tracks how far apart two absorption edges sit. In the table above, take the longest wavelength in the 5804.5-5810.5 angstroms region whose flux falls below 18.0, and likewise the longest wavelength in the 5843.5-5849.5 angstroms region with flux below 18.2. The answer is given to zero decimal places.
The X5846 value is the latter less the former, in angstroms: 39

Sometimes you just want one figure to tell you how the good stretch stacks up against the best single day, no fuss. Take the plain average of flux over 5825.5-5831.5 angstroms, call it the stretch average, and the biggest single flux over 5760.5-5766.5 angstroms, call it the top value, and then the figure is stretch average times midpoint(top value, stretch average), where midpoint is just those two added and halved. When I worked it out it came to 356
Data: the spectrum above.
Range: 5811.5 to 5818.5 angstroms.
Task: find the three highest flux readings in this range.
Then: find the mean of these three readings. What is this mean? 20.9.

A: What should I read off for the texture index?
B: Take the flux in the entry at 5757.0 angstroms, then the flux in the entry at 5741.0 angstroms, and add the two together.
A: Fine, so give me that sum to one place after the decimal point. 32.7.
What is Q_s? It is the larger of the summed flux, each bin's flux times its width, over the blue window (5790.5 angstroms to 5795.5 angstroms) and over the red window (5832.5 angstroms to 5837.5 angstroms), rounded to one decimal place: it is 94.7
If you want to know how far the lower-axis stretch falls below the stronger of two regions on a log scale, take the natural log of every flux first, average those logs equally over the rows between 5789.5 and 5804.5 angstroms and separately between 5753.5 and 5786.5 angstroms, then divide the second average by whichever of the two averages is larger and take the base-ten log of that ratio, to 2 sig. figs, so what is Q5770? -0.016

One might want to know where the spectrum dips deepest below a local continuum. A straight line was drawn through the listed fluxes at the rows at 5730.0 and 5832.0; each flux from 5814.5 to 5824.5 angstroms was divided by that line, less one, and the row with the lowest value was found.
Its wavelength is 5816.0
